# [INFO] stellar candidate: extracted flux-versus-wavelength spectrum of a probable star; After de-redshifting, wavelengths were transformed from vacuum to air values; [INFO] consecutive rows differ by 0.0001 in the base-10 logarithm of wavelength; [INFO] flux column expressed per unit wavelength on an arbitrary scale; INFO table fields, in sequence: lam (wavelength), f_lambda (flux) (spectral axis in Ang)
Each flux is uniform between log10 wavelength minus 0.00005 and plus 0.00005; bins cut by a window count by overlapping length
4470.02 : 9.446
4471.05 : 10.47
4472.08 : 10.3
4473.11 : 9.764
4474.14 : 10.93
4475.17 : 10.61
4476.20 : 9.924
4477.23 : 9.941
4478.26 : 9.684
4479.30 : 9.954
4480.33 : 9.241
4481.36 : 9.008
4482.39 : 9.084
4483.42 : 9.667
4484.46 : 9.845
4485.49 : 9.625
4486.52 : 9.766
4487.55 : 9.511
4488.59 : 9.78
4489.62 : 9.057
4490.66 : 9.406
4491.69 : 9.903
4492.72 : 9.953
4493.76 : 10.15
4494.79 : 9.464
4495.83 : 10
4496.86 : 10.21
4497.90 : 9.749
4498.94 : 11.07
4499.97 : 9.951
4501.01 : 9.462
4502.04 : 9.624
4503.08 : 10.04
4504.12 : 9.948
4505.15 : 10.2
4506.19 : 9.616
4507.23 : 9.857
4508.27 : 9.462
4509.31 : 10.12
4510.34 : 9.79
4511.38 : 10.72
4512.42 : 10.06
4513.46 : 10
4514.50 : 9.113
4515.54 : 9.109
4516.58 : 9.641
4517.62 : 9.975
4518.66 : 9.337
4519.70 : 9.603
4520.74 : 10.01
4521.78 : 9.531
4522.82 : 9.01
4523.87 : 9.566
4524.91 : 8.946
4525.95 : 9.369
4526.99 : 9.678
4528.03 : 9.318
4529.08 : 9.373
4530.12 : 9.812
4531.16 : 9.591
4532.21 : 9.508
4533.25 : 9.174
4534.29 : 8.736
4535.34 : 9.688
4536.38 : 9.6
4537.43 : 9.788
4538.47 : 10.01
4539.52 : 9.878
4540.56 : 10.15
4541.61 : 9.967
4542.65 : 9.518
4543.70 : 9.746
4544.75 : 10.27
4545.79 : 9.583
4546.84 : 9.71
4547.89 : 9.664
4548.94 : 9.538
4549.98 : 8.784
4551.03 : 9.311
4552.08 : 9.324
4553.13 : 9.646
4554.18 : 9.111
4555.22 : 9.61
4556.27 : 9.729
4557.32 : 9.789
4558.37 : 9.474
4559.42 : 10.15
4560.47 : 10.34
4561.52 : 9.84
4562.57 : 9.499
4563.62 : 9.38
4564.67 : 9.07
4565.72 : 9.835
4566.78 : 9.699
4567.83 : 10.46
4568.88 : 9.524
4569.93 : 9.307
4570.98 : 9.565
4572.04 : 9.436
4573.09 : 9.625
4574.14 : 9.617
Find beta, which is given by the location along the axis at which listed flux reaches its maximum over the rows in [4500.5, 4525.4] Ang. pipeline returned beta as 4511.38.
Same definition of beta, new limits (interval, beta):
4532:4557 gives 4544.75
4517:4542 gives 4540.56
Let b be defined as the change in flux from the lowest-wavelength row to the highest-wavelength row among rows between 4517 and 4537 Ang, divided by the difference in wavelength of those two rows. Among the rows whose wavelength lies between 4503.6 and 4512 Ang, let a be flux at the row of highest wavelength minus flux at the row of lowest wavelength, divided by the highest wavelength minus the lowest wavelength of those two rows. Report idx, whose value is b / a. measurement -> -0.2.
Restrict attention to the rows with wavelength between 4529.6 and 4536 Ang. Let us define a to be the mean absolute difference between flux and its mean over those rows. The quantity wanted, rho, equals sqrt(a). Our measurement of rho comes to 0.56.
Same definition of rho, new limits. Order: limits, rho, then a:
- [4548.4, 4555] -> 0.47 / 0.23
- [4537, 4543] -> 0.40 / 0.16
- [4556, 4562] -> 0.49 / 0.24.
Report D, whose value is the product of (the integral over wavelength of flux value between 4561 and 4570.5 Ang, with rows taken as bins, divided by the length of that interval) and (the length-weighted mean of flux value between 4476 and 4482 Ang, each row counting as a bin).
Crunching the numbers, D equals 92.4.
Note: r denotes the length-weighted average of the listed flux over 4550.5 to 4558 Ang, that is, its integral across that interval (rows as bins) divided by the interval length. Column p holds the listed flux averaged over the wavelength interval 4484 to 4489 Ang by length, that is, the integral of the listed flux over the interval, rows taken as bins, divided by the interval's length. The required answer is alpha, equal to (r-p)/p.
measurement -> -0.021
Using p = 9.7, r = 9.5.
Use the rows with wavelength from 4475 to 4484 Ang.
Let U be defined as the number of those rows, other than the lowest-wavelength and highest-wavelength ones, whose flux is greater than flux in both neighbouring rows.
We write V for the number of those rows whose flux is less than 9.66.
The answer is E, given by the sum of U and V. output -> 5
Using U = 2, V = 3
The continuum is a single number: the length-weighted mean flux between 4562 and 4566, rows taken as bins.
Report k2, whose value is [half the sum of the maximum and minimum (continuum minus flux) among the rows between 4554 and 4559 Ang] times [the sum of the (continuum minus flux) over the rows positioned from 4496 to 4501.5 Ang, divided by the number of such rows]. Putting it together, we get 0.01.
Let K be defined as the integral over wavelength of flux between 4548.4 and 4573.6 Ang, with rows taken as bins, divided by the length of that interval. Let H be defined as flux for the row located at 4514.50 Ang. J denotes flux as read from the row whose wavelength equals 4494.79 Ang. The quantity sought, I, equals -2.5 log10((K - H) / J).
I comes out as 3.25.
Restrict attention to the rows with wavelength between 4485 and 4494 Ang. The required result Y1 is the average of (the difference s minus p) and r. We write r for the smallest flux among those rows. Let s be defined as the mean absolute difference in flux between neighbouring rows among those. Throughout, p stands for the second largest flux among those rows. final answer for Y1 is -0.29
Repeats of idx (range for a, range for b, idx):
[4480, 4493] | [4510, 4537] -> -0.1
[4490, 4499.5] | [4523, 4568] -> 0.1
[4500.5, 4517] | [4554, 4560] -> 17.2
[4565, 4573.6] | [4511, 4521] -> 2.7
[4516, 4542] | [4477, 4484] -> -3.4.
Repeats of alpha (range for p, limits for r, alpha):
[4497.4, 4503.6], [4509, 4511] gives 0.004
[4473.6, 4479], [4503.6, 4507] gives -0.027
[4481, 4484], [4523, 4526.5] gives 0.000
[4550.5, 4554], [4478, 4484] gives 0.005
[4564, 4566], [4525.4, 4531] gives 0.012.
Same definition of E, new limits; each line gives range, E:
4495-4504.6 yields 5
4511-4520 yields 6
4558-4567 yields 6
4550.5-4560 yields 8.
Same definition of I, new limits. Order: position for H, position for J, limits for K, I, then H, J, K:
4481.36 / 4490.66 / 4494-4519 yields 2.60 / 9.008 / 9.406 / 9.86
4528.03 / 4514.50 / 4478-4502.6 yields 3.40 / 9.318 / 9.113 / 9.71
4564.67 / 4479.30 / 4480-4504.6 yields 2.94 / 9.07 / 9.954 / 9.73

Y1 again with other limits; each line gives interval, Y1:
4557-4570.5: -0.42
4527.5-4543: -0.49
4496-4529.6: -0.65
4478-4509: -0.40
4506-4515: -0.24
